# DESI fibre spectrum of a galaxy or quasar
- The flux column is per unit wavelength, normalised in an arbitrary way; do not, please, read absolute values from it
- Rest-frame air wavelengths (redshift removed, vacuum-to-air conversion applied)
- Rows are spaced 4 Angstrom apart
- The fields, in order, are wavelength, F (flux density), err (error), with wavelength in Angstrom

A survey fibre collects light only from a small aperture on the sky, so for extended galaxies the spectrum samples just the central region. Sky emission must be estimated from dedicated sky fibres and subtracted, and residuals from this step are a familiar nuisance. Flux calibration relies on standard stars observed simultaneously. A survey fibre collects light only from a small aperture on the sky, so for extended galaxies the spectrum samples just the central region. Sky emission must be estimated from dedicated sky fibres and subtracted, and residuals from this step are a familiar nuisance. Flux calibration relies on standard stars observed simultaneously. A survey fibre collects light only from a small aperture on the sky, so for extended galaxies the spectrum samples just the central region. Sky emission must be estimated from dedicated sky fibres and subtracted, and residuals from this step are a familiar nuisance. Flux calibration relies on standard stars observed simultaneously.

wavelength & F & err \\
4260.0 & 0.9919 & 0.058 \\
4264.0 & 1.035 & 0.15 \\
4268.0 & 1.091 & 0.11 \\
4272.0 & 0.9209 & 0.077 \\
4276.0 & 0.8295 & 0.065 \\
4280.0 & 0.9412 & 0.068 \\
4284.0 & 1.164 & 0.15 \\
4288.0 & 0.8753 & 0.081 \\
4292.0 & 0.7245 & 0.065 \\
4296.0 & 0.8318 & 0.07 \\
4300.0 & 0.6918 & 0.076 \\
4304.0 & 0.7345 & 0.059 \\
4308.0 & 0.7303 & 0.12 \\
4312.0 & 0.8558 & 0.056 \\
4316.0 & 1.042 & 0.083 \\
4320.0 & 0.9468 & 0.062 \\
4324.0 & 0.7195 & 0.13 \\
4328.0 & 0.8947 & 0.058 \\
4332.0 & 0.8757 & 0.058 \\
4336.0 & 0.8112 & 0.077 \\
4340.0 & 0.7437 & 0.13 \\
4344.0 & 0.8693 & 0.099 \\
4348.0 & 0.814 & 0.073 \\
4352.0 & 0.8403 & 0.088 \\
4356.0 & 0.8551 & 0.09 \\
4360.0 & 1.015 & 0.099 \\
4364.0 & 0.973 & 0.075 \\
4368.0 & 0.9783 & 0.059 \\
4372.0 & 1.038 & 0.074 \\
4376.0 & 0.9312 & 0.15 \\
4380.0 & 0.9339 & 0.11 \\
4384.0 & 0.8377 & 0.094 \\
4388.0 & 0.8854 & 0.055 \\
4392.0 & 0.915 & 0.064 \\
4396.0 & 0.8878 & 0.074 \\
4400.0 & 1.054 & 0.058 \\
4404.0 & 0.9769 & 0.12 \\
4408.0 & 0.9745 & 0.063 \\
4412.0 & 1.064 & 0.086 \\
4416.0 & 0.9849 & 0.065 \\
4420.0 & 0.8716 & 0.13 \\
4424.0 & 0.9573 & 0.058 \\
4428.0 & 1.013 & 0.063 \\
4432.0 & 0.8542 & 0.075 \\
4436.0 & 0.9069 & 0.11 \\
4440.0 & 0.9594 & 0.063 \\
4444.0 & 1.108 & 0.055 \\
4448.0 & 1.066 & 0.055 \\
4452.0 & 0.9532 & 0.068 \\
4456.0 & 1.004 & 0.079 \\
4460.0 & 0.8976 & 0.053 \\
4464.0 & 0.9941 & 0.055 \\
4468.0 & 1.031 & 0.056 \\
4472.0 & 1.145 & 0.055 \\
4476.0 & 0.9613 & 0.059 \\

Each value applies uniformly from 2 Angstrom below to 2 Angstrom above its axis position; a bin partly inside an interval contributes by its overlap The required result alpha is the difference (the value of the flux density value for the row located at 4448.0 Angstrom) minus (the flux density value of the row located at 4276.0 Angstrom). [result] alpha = 0.24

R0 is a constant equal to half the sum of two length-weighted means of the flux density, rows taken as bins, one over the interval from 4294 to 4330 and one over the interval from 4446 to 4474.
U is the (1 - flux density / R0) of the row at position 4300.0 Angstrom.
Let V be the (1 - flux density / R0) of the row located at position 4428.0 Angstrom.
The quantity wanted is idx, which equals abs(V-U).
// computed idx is 0.349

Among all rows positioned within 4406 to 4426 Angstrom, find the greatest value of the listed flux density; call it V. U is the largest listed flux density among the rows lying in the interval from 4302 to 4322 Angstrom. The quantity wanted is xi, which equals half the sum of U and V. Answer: 1.05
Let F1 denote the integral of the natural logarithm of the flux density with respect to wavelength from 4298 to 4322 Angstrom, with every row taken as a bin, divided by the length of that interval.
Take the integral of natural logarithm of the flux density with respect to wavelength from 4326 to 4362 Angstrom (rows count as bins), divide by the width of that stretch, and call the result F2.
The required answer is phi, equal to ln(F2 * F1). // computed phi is -3.5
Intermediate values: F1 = -0.193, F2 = -0.157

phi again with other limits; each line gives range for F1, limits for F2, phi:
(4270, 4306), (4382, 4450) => -4.9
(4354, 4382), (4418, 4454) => -6.4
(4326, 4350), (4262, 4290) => -5.3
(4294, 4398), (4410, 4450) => -5.6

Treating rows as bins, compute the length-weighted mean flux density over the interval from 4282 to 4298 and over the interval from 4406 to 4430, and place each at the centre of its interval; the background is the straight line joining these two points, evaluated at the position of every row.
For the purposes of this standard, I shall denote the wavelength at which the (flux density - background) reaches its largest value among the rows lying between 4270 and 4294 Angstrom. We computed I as 4284.0 Angstrom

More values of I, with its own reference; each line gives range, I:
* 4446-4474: 4472.0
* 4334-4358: 4344.0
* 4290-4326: 4316.0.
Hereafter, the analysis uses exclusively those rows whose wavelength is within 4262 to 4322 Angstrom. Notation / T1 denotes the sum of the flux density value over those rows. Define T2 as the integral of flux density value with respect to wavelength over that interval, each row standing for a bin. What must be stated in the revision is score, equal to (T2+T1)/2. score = 33.5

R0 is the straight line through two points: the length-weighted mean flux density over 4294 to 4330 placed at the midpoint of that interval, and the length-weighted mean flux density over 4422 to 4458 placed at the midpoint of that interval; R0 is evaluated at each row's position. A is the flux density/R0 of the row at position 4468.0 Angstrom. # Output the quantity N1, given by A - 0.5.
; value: 0.52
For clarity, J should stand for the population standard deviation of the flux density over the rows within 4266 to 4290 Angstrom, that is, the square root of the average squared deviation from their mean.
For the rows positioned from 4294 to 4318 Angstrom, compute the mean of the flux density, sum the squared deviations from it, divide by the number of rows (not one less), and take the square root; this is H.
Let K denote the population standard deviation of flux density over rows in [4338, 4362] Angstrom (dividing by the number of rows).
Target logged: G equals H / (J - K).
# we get 3.2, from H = 0.117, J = 0.118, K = 0.08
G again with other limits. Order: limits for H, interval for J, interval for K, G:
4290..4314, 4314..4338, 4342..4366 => 2.2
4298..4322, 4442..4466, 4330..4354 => 5.1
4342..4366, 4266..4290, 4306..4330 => 17.3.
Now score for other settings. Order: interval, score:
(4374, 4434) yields 35.4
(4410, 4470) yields 36.7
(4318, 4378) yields 33.3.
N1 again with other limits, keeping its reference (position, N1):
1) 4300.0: 0.35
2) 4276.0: 0.56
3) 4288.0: 0.60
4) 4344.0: 0.50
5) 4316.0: 0.75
